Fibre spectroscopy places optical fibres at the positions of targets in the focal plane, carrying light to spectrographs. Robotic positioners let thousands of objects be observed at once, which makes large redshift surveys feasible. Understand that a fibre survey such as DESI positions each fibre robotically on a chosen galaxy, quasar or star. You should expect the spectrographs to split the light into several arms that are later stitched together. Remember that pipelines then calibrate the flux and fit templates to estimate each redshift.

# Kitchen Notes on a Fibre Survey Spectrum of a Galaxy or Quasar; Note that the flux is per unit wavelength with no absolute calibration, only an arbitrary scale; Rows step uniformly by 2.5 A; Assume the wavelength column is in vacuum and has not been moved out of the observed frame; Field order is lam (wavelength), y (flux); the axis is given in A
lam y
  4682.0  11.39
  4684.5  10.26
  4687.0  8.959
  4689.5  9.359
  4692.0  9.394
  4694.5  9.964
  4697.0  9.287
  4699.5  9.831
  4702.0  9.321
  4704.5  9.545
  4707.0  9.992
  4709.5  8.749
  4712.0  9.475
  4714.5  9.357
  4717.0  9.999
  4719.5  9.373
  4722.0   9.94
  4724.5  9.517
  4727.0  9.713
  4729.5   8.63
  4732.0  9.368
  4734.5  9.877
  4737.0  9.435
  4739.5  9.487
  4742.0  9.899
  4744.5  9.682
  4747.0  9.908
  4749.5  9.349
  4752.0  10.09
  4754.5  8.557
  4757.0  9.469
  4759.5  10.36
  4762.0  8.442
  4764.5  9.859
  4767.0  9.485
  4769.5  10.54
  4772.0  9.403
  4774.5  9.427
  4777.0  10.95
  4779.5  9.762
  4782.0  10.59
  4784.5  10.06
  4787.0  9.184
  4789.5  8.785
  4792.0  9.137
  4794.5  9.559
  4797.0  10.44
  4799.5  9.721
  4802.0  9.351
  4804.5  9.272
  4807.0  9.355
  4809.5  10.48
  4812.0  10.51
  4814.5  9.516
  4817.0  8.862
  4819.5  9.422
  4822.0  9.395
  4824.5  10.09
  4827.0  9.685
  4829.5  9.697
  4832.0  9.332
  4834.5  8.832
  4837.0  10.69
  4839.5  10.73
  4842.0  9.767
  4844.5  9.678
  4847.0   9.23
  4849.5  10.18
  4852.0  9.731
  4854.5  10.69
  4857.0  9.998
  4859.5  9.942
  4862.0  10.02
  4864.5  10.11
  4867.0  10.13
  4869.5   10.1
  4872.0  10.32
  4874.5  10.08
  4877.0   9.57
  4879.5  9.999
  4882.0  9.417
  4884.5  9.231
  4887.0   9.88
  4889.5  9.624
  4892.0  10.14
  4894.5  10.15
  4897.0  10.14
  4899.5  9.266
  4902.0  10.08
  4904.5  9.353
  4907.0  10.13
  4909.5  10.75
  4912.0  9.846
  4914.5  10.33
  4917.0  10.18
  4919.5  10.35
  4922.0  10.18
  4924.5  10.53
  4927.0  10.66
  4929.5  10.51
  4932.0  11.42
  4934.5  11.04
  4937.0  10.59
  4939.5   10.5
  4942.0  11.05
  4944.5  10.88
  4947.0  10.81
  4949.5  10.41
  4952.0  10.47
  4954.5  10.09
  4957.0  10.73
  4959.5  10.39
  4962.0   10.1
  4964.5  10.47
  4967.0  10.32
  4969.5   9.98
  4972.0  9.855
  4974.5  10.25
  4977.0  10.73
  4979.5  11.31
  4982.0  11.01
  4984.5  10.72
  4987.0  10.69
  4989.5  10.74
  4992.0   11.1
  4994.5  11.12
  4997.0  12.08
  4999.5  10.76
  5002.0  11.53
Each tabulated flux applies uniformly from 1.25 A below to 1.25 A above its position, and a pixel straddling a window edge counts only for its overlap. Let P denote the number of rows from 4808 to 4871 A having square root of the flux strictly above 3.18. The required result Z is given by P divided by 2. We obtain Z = 3.5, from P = 7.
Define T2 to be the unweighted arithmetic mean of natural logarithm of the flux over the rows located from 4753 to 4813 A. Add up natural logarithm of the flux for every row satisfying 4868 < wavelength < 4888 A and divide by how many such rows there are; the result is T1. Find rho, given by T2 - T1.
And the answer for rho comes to -0.01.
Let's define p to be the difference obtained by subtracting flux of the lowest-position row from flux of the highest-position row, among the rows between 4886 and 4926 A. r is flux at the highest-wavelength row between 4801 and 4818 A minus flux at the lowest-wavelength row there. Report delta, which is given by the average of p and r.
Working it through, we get 0.08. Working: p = 0.65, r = -0.5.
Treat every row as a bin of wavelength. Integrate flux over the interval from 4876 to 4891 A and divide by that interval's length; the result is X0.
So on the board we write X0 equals 9.6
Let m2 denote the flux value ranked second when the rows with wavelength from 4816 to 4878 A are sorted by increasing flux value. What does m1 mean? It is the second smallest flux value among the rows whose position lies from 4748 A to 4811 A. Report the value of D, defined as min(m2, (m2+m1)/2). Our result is 8.71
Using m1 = 8.557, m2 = 8.862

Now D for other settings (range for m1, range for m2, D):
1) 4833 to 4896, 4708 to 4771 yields 8.56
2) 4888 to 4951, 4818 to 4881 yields 9.23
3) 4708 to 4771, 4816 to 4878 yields 8.71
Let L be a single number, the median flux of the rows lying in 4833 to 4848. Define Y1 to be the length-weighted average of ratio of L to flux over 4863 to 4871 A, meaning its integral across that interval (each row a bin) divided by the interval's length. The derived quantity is 0.961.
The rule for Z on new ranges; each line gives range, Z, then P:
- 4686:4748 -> 0.0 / 0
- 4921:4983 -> 10.5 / 21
